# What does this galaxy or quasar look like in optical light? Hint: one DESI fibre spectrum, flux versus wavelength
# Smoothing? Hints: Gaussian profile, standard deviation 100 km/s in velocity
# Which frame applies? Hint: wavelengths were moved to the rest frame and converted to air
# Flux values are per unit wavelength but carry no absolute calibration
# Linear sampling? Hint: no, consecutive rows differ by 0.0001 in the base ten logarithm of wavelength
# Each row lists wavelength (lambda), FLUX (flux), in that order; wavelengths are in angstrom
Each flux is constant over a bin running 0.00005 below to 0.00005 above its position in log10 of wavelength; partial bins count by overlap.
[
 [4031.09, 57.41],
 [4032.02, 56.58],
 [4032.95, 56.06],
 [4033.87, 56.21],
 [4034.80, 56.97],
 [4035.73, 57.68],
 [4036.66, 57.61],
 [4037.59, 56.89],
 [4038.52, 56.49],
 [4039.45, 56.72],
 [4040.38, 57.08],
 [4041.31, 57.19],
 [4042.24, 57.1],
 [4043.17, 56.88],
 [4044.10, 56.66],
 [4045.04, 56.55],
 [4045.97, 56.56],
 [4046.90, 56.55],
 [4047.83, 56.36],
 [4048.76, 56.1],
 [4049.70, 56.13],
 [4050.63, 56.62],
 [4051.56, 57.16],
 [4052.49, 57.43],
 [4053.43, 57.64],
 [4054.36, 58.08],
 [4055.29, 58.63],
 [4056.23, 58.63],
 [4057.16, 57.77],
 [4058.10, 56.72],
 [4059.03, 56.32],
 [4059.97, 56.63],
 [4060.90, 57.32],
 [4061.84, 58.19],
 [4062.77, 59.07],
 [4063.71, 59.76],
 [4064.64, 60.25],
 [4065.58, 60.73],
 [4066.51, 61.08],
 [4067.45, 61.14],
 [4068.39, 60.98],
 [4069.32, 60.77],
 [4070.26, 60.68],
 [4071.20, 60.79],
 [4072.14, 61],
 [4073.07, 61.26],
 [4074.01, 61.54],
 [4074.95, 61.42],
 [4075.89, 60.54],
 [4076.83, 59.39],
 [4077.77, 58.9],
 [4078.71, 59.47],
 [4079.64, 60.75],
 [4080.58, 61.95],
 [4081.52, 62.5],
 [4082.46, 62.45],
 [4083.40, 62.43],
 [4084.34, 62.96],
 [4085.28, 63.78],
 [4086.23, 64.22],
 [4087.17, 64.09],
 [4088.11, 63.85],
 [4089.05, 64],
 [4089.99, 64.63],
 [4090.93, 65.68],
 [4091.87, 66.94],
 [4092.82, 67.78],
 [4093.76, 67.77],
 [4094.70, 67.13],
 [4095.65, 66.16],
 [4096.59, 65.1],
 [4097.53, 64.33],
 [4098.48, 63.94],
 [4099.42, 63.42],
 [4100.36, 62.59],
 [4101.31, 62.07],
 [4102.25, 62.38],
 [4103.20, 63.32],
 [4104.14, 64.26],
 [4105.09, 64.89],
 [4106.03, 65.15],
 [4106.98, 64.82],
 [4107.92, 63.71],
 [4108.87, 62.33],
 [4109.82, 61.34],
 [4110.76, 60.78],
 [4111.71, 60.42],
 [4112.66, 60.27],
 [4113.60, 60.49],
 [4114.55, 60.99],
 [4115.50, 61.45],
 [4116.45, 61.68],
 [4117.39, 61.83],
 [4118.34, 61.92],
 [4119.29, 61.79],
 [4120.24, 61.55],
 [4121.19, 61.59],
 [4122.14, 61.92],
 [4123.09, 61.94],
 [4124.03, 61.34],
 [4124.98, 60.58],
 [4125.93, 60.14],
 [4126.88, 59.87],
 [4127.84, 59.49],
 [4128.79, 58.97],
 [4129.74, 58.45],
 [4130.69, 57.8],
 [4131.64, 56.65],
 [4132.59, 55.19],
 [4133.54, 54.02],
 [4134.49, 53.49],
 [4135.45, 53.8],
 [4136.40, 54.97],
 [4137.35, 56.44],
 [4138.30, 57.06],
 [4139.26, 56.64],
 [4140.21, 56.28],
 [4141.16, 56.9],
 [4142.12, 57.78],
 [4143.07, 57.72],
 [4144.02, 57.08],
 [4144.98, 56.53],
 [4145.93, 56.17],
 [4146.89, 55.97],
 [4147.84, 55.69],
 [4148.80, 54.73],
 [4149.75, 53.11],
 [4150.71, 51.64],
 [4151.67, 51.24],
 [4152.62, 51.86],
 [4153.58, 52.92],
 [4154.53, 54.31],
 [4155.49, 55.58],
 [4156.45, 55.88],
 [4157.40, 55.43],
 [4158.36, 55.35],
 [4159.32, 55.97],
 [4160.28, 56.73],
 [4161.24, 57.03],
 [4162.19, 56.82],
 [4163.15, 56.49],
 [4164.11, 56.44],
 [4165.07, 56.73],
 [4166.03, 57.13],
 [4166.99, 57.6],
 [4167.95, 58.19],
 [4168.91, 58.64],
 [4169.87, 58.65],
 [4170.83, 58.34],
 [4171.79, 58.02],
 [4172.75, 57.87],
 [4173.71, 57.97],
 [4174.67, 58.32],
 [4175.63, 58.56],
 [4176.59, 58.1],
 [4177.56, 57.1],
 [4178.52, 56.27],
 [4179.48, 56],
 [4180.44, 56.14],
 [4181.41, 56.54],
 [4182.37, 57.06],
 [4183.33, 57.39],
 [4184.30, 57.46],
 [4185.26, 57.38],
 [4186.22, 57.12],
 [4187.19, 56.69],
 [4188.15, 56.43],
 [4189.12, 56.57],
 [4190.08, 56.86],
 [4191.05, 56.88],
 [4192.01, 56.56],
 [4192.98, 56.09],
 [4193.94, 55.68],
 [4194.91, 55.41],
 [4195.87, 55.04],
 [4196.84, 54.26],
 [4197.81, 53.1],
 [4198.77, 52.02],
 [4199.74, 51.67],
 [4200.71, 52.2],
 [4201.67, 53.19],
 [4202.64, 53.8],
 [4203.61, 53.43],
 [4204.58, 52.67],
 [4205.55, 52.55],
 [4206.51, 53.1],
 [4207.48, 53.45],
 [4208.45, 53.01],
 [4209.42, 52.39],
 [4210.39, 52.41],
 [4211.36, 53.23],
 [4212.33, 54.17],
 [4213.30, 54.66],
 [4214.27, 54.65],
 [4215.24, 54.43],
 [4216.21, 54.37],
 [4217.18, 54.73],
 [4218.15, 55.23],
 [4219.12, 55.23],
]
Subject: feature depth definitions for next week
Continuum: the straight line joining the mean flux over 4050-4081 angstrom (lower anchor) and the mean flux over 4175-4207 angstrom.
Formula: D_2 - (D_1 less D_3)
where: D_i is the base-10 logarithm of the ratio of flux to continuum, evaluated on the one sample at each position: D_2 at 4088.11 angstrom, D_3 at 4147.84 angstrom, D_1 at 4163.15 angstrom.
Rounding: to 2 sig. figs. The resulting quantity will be 0.027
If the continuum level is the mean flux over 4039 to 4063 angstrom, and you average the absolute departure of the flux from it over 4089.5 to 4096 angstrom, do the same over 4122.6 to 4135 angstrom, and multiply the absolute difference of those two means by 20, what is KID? 137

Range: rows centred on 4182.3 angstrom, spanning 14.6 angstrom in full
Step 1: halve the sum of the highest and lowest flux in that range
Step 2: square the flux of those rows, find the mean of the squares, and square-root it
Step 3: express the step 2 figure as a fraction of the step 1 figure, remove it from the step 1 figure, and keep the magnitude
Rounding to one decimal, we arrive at 56.3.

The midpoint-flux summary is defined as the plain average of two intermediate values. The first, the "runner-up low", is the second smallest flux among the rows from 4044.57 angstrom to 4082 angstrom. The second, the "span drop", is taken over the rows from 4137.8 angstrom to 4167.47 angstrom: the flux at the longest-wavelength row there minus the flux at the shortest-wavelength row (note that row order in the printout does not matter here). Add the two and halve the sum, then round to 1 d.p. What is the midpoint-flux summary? 28.3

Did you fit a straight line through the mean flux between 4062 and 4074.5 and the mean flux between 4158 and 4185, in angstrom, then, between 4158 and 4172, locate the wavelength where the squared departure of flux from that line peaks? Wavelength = 4158.36 angstrom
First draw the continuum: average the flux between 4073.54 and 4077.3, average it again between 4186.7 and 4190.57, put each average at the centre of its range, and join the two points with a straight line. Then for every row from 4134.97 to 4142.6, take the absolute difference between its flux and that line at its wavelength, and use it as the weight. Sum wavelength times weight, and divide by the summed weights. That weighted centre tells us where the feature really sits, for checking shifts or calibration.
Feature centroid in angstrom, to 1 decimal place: 4137.7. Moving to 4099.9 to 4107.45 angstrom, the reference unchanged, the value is 4104.3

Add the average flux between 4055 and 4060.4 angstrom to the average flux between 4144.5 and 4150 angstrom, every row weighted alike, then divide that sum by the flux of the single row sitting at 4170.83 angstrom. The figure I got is 1.93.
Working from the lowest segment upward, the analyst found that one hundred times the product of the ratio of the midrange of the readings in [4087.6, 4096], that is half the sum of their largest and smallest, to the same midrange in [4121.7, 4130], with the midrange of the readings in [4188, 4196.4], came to 6118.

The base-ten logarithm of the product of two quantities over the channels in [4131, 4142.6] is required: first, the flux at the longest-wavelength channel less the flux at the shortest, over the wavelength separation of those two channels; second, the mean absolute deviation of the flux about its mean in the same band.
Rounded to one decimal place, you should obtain -0.9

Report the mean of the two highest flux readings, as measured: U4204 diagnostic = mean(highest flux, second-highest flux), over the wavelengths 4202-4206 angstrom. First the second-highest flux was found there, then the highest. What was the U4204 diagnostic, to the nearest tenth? 53.6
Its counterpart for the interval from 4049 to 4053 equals 57.3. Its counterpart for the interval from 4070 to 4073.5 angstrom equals 61.1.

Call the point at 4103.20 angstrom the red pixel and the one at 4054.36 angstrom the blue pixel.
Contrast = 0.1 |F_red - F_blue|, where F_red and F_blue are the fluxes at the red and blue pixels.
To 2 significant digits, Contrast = 0.52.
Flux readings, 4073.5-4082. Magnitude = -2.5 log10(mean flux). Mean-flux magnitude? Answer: -4.458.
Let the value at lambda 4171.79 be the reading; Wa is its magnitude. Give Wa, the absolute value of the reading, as 58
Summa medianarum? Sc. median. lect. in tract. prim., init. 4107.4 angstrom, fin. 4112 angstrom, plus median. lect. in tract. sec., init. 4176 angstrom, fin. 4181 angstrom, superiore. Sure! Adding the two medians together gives 118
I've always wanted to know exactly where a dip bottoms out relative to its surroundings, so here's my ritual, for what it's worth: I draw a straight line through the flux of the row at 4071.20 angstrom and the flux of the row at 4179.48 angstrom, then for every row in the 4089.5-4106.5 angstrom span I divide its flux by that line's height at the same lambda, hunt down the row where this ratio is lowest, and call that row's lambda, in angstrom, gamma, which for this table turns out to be 4101.31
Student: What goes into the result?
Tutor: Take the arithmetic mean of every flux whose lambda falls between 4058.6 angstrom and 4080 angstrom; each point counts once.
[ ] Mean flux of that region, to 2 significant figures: 60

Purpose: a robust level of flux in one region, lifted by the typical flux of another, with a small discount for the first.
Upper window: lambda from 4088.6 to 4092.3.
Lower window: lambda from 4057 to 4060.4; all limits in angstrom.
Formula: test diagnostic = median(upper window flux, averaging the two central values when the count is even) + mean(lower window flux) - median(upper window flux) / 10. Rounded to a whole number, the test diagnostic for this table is 115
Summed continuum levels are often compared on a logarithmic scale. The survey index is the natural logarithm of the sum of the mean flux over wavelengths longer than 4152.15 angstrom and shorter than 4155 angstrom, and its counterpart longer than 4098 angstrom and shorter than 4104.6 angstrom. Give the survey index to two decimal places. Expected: 4.76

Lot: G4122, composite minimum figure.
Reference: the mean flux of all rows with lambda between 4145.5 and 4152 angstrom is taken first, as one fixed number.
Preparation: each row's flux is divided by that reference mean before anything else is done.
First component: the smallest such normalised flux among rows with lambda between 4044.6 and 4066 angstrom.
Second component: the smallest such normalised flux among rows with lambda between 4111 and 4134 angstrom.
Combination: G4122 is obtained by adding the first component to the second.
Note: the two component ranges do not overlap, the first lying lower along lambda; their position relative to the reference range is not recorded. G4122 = 2.04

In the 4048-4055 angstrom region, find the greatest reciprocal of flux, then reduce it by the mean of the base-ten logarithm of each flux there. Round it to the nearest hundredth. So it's -1.74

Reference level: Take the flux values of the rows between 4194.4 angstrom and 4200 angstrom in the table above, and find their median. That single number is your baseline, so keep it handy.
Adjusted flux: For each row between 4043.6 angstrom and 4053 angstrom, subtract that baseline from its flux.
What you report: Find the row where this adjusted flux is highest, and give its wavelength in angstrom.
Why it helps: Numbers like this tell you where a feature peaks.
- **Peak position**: 4052.49 angstrom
